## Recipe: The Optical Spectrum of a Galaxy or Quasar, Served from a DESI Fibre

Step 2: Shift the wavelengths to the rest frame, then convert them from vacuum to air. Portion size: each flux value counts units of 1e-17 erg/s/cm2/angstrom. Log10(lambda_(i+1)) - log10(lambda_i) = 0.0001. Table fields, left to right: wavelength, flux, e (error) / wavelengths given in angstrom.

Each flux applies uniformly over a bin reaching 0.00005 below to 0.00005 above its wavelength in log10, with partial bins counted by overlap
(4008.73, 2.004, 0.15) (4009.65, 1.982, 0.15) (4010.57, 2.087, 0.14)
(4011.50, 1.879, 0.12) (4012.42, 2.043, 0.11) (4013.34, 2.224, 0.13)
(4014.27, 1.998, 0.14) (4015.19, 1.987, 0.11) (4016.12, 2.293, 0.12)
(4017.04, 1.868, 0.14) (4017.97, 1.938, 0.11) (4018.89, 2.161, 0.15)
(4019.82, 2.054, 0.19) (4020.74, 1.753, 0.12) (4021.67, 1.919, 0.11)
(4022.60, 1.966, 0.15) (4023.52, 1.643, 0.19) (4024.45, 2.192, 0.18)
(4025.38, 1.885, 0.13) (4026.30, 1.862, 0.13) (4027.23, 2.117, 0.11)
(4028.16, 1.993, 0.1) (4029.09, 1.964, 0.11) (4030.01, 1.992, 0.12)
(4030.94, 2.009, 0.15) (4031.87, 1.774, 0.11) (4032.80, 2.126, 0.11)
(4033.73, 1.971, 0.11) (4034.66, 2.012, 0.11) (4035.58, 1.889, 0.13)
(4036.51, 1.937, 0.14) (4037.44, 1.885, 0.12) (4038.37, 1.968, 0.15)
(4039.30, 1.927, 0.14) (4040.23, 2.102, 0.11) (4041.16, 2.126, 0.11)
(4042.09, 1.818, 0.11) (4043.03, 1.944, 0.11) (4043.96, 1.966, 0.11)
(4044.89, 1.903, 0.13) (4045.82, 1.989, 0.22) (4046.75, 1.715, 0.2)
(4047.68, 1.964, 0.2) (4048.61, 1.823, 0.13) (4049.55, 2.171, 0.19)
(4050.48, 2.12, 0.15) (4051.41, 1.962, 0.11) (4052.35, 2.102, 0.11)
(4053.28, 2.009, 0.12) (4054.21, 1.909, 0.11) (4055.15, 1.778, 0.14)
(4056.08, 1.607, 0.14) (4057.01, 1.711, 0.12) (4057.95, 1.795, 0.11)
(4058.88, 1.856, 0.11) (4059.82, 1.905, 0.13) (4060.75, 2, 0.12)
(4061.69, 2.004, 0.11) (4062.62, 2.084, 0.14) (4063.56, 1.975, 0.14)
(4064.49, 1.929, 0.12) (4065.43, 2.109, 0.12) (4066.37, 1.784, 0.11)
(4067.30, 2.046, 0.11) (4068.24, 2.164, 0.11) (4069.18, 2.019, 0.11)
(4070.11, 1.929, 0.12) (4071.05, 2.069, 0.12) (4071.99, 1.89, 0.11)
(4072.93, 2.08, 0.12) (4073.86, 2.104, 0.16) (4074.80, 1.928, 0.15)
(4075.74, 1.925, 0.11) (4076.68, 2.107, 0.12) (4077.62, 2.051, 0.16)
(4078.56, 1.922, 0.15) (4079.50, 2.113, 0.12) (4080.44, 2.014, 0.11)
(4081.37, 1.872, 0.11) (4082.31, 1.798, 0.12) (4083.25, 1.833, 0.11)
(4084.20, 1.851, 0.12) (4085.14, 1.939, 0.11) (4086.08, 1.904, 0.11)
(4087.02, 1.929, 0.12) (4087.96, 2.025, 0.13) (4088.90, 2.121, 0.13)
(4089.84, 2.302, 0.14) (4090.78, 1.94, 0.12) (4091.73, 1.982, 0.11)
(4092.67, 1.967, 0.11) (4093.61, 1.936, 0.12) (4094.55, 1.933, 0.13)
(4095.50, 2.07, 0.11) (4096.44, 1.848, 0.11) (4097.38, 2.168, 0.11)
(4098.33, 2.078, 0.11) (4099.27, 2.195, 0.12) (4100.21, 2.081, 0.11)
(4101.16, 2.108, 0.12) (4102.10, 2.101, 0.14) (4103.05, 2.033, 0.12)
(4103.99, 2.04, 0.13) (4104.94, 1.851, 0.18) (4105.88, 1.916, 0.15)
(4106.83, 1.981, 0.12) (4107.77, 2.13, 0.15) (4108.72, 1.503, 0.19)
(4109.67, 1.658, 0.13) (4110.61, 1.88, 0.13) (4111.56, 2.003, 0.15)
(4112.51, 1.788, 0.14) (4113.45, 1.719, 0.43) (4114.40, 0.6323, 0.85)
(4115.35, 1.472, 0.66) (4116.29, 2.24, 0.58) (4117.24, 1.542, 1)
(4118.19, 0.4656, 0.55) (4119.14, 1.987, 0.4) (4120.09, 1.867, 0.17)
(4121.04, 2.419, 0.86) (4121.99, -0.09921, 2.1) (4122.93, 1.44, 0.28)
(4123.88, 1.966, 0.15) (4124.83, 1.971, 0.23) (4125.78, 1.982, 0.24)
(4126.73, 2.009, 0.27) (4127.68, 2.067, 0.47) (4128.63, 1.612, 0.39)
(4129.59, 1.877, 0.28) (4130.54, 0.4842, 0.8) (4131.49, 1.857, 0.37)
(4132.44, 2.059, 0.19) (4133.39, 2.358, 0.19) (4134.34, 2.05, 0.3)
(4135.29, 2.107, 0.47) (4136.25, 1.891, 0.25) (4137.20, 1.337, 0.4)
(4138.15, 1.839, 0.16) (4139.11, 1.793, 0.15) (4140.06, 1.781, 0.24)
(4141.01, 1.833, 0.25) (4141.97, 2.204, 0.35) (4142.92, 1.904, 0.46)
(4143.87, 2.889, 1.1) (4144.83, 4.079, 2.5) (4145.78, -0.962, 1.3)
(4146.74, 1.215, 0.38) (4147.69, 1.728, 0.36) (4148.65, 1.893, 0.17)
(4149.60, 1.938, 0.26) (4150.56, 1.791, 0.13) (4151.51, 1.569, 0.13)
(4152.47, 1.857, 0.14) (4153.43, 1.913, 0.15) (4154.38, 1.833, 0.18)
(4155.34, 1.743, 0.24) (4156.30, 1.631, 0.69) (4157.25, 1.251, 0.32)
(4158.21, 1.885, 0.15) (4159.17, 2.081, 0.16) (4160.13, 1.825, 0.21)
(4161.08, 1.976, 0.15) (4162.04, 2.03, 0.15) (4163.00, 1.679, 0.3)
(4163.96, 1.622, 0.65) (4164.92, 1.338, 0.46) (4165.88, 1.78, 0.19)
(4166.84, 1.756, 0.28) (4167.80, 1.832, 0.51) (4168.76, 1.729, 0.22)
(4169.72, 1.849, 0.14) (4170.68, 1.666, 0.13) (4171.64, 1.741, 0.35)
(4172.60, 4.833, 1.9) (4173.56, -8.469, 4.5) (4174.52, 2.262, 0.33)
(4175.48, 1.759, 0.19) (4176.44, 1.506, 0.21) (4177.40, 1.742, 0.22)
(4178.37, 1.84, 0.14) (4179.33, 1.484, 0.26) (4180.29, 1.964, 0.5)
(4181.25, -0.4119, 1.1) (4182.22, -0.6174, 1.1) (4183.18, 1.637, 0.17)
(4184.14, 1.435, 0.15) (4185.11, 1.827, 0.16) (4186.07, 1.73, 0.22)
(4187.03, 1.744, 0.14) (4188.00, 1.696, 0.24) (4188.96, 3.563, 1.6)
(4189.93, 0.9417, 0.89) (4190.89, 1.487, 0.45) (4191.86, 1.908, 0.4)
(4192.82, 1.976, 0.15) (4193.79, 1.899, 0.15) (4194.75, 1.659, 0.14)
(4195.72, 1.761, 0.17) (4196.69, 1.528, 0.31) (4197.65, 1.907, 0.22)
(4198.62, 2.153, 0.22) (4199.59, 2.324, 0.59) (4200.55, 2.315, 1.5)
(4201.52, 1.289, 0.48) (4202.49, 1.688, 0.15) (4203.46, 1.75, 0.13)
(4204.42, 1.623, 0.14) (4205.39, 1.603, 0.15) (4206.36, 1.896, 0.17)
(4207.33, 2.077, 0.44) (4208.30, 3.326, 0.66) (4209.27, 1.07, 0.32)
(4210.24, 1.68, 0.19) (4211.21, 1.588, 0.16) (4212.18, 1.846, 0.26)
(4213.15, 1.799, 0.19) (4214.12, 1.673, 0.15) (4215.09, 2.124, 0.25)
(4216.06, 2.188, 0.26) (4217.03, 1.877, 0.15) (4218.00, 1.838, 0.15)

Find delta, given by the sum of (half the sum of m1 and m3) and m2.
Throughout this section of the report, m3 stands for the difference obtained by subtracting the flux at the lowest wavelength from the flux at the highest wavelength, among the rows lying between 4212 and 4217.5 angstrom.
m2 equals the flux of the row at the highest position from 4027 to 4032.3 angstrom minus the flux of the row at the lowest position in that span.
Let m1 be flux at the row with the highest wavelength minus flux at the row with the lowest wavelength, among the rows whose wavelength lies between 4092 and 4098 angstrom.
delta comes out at -0.2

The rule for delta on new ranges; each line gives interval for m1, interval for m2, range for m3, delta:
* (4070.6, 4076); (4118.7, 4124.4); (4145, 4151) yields 1.3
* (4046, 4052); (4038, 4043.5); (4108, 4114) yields 0.2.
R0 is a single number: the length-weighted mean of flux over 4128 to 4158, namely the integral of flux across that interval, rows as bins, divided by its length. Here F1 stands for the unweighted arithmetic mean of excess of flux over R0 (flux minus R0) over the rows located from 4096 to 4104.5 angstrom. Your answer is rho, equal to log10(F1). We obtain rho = -0.55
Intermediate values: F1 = 0.285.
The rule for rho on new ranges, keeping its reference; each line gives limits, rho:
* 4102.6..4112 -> -0.95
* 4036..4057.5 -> -0.84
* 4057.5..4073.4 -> -0.72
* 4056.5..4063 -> -0.92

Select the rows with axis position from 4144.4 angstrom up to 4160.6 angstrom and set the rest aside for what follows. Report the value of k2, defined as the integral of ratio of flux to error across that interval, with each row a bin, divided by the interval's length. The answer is 8.1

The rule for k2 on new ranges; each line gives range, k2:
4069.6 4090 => 16.1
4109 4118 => 7.1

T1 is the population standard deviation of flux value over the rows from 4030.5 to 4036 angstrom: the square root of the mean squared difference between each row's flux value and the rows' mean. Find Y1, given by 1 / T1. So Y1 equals 9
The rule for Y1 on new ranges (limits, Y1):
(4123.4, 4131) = 2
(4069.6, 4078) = 12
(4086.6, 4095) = 9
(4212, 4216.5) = 5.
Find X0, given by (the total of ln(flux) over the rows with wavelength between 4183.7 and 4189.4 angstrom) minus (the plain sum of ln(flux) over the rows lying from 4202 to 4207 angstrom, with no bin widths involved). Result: 1.2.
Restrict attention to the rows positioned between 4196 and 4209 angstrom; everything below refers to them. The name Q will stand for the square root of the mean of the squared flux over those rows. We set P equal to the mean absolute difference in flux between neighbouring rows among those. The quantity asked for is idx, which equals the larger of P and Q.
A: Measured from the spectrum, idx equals 2.02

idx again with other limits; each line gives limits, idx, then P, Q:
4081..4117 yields 1.94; 0.2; 1.94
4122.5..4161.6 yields 1.93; 0.5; 1.93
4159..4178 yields 2.77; 1.6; 2.77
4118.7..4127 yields 1.86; 0.7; 1.86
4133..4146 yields 2.19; 0.7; 2.19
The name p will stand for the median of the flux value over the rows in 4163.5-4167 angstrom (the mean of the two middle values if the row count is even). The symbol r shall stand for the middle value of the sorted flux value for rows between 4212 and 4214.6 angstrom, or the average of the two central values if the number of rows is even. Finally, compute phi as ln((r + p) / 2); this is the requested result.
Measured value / 0.556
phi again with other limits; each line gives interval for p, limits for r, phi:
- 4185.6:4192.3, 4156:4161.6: 0.584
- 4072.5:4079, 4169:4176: 0.644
